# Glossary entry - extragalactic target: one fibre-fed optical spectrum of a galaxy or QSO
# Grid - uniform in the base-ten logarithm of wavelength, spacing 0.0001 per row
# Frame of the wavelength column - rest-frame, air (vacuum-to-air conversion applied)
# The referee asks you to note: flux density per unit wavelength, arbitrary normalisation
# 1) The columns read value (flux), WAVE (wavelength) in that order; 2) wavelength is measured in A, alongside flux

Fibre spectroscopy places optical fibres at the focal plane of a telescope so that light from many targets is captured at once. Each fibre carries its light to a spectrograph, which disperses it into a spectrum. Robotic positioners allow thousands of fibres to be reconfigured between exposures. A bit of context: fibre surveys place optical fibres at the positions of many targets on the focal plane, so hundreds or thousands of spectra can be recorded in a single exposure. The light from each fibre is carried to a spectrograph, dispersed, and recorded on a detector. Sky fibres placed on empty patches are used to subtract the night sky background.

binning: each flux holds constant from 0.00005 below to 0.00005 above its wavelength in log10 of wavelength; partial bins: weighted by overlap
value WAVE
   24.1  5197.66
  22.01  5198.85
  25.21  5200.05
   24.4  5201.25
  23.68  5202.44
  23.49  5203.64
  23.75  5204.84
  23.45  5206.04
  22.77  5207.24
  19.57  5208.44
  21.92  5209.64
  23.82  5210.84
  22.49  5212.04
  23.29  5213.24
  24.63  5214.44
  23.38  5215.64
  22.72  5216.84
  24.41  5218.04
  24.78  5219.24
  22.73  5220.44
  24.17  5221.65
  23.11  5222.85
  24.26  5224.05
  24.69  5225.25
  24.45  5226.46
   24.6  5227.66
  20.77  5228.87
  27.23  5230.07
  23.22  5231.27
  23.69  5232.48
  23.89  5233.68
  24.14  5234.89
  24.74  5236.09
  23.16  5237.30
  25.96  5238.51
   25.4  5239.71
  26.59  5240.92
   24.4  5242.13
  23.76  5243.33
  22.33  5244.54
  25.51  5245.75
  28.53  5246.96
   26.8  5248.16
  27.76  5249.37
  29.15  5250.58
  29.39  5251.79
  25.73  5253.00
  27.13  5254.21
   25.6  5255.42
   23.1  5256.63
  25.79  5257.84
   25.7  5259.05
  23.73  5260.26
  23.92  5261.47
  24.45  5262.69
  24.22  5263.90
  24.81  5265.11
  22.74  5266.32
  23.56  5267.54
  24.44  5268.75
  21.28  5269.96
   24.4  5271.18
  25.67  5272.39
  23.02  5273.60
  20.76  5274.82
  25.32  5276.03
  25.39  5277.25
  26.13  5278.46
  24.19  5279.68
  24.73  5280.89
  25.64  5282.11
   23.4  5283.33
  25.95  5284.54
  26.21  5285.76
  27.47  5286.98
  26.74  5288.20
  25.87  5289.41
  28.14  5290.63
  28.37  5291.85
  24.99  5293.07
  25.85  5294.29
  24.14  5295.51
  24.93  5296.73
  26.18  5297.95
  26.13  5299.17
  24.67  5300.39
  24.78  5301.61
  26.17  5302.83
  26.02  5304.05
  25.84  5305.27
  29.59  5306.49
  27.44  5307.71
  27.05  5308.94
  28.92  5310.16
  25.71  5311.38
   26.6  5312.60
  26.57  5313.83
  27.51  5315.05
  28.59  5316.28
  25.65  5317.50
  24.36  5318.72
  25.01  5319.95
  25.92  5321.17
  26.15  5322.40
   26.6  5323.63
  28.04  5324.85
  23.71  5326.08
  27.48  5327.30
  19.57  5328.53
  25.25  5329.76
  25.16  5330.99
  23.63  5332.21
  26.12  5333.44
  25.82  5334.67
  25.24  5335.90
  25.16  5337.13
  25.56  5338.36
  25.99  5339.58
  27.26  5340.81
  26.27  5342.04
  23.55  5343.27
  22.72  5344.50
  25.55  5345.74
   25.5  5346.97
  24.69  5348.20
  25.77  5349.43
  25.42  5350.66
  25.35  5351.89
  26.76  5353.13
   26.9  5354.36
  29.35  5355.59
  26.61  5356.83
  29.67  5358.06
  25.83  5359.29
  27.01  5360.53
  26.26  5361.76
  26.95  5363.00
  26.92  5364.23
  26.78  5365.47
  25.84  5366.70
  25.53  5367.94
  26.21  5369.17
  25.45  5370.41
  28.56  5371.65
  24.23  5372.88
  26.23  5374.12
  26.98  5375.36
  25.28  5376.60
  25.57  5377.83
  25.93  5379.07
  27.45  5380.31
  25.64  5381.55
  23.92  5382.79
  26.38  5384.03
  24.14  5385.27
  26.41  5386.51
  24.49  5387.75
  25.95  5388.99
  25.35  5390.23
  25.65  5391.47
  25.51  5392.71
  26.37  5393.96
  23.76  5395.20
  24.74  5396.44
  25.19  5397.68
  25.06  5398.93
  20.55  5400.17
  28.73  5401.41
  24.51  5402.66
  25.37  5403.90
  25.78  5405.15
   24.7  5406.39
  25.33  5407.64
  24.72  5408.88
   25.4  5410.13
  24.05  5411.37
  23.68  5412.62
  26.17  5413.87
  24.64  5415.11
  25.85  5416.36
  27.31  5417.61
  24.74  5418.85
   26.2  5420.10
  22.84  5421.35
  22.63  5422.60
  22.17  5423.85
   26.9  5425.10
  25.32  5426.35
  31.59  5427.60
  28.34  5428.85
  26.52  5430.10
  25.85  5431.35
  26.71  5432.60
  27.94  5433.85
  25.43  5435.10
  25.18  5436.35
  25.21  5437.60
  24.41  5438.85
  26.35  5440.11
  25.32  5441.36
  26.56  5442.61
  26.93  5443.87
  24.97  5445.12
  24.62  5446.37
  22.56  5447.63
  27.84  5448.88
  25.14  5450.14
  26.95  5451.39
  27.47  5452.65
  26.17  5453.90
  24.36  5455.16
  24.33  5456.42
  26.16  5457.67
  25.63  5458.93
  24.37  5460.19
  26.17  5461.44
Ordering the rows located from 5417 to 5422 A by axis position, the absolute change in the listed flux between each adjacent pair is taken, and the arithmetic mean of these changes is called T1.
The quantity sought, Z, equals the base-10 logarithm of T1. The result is 0.39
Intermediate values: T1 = 2.46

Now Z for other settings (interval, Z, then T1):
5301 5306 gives -0.24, 0.57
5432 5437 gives 0.12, 1.33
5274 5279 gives 0.25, 1.79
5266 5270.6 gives 0.21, 1.62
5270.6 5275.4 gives 0.31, 2.06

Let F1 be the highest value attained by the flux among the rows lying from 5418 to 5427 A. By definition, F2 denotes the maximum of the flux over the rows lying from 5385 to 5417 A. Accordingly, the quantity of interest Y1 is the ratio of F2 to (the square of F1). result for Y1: 0.0397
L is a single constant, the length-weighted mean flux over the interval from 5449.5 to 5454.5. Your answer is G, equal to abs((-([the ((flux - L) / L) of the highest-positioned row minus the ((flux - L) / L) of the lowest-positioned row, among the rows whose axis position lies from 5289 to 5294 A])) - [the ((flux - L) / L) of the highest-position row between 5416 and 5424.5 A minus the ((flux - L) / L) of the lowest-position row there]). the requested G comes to 0.17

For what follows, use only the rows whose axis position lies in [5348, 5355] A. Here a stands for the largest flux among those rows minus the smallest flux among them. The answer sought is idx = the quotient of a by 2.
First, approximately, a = 2.2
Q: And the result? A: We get 1.1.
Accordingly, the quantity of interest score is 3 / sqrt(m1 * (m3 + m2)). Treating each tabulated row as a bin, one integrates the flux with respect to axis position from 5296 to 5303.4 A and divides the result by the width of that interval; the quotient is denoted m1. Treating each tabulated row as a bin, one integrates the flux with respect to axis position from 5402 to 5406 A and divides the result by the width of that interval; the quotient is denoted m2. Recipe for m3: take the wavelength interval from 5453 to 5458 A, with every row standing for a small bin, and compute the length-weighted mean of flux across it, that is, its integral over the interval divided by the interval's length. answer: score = 0.0836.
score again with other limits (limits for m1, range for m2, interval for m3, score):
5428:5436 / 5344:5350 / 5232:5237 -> 0.0827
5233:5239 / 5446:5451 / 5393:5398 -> 0.0859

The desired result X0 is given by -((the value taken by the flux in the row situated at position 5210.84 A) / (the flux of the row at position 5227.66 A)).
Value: -0.97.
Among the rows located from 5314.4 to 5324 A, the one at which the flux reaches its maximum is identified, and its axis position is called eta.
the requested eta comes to 5316.28 A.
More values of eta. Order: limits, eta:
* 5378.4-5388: 5380.31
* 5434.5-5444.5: 5443.87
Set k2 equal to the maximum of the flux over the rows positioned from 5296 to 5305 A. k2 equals 26.18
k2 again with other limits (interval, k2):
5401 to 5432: 31.59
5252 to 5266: 27.13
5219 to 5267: 29.39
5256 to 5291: 28.14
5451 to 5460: 27.47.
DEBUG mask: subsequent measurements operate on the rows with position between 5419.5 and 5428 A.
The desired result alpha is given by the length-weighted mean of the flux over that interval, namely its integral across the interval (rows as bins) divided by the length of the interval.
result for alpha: 25.2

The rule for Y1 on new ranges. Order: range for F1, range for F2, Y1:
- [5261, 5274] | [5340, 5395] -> 0.0450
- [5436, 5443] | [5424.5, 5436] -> 0.0448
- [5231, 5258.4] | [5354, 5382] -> 0.0343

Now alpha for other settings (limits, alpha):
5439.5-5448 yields 25.4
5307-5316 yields 27.2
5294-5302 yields 25.2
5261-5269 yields 24.0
